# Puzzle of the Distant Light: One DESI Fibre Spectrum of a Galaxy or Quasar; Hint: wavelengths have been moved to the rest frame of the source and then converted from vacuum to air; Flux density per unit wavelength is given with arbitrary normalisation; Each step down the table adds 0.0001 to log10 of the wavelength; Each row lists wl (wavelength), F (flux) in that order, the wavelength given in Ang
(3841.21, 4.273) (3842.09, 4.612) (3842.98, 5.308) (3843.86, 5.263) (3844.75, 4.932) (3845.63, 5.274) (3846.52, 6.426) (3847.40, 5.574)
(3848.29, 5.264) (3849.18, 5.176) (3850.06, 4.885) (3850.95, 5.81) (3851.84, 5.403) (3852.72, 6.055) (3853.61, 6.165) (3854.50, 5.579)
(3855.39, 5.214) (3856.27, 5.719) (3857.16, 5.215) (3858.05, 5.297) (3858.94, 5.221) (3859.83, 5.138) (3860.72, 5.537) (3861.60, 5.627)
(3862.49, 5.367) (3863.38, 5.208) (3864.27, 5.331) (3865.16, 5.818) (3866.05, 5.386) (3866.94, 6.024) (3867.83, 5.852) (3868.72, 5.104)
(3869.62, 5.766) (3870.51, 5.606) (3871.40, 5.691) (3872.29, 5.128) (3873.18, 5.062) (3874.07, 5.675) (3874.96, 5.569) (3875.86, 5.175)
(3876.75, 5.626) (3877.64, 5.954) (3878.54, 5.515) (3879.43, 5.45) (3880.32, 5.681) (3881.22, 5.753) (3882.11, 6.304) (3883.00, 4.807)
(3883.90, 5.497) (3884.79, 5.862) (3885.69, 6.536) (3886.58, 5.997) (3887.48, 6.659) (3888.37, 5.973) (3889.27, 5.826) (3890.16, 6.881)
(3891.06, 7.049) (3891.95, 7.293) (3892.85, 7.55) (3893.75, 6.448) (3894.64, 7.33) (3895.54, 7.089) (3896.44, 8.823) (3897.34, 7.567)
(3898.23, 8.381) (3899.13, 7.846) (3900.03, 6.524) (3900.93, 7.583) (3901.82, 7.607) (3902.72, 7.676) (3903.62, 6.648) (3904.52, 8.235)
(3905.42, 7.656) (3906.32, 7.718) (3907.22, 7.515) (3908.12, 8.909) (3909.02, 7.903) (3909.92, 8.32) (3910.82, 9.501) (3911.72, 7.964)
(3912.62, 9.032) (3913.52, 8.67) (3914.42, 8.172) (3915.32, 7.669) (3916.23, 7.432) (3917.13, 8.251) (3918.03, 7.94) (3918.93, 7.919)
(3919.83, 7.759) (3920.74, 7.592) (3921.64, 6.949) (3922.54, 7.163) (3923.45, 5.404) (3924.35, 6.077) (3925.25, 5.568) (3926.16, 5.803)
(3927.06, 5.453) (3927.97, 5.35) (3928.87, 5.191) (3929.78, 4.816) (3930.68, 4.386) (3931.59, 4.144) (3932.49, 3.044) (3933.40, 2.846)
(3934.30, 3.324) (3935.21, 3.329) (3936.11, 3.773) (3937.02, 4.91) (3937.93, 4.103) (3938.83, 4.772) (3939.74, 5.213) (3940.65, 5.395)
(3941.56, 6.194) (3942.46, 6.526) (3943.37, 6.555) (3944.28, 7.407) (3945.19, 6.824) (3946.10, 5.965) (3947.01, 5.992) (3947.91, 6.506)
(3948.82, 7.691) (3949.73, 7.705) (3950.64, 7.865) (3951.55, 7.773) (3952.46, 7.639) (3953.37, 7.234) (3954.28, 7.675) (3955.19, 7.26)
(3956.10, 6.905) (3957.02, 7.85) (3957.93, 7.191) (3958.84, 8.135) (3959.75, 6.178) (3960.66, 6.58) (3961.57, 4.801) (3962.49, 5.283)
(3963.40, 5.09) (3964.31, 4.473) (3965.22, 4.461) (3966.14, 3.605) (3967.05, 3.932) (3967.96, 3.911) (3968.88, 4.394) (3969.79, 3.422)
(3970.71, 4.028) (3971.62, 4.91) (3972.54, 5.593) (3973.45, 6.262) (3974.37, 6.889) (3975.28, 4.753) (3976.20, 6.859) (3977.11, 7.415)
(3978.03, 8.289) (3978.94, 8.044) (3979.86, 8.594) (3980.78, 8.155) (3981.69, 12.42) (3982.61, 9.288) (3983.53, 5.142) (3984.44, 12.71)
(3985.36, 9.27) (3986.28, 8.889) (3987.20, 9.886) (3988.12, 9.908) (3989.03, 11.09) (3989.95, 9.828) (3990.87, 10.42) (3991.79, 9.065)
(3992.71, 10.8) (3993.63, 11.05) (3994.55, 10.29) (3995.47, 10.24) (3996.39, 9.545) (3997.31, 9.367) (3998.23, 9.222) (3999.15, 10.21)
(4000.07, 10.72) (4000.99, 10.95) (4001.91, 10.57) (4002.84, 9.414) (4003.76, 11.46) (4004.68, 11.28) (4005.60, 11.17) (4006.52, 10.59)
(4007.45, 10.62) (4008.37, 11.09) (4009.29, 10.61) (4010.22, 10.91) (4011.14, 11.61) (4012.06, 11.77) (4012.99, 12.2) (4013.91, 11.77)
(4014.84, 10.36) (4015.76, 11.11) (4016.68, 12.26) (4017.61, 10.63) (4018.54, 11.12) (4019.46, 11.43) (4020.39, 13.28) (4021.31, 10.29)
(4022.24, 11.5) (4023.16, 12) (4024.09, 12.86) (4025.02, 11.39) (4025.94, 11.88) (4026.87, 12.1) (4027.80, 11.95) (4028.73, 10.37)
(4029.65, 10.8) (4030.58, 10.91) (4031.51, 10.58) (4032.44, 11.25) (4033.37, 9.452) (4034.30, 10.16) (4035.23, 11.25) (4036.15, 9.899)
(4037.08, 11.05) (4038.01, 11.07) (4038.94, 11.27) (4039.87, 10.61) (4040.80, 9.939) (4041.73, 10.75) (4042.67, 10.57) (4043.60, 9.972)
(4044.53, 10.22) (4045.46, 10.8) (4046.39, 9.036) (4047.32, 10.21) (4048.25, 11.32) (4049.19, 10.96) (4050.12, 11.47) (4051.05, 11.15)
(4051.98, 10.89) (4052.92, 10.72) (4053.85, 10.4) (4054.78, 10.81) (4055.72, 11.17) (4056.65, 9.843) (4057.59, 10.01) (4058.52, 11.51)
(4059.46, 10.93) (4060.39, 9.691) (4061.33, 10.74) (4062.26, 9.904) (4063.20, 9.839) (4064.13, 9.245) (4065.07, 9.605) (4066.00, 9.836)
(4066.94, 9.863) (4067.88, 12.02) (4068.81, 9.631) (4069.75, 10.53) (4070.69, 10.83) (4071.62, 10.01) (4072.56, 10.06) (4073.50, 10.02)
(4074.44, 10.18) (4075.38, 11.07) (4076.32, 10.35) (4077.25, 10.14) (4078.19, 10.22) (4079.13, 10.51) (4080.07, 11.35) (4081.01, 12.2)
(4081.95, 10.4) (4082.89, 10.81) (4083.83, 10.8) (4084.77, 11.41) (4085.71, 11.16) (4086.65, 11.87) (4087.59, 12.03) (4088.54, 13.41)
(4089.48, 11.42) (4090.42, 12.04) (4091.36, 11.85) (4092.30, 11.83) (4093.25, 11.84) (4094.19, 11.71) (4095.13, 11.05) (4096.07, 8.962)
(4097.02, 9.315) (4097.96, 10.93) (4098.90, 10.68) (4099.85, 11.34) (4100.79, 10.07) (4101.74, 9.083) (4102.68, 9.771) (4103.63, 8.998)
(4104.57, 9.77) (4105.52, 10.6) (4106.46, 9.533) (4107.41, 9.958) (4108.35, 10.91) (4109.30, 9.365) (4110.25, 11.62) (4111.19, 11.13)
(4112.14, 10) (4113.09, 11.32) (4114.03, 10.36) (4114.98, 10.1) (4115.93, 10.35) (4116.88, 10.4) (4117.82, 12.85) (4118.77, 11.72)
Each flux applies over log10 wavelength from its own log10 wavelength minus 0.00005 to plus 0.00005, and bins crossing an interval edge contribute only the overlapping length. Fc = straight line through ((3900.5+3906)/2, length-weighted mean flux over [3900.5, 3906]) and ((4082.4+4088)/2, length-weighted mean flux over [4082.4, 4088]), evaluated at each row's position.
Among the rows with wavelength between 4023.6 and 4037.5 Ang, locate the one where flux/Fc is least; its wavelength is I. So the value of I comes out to 4033.37 Ang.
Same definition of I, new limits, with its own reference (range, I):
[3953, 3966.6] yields 3966.14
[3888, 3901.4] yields 3889.27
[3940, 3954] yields 3940.65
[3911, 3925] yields 3923.45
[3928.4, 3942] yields 3933.40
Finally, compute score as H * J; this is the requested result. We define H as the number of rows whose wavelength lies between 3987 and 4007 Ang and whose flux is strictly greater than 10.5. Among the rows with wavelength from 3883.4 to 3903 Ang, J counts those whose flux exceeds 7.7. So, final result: 30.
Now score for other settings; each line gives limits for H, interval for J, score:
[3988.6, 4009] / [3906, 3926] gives 156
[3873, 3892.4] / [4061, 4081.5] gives 0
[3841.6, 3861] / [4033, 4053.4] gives 0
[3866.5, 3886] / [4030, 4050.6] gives 0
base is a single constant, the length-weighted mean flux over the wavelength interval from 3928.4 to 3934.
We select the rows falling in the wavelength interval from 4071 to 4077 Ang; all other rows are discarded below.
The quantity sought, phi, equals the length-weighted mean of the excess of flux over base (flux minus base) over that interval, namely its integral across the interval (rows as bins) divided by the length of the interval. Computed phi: 6.2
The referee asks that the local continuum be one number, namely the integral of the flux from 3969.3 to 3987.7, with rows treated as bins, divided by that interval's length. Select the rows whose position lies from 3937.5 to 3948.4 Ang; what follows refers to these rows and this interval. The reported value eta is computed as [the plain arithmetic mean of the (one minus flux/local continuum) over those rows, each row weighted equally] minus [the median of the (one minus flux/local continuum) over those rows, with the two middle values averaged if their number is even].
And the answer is 0.018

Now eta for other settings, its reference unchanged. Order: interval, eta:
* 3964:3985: -0.109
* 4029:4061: 0.022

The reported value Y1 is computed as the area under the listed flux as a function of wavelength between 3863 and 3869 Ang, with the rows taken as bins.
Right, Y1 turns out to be 33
